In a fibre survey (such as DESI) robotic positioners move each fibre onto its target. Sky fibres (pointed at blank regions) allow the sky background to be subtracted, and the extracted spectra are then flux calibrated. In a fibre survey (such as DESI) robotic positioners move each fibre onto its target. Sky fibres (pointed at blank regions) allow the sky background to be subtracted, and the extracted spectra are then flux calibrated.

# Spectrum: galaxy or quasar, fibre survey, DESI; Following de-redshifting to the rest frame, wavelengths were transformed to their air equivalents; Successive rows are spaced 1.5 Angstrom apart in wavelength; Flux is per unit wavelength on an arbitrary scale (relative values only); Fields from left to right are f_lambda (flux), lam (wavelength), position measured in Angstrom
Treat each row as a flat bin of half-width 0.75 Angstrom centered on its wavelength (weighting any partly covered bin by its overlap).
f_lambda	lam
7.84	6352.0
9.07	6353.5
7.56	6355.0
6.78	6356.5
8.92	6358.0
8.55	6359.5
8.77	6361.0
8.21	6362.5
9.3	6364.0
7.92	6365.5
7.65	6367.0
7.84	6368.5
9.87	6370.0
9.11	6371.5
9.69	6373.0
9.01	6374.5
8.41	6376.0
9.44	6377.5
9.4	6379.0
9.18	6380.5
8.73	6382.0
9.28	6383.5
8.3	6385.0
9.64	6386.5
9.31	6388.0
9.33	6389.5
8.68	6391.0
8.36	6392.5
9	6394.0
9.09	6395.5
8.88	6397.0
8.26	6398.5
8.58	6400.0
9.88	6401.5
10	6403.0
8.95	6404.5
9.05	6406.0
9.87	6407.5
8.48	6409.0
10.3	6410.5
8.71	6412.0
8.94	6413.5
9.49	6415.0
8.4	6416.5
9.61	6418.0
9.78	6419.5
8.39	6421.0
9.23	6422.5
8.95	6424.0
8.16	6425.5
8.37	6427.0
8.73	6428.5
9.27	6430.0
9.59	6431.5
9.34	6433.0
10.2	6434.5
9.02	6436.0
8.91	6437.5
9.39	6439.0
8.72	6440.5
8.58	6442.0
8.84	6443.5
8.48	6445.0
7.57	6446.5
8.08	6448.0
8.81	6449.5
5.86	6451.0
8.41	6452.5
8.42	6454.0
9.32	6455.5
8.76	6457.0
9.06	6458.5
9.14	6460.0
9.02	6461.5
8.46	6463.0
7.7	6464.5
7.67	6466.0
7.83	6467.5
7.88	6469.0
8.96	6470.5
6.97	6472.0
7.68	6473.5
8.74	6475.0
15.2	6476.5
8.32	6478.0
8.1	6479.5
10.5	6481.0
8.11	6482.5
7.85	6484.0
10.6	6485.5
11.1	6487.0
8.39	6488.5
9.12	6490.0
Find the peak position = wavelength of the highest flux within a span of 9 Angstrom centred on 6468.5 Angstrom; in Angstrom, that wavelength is 6470.5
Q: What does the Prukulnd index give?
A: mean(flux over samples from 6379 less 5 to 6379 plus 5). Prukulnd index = 9.06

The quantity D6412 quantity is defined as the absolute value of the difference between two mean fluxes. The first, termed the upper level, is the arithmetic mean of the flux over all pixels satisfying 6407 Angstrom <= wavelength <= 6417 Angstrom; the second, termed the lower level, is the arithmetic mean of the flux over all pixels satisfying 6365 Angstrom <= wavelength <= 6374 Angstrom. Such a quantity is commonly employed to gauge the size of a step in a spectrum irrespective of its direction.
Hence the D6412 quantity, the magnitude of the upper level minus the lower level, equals 0.5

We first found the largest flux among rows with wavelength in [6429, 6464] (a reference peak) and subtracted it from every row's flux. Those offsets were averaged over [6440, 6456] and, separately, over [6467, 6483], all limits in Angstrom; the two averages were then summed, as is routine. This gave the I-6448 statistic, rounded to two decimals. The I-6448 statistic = -3.18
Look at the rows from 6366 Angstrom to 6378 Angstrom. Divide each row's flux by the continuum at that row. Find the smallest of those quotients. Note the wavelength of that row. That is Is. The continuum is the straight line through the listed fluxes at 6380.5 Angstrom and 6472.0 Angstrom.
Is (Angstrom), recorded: 6367.0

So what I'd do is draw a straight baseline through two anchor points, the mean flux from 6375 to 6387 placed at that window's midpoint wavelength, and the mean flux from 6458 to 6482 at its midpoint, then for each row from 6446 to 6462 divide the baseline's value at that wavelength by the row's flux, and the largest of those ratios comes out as 1.51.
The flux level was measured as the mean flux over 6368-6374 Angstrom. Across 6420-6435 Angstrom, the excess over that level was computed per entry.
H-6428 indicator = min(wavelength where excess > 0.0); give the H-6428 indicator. 6422.5 Angstrom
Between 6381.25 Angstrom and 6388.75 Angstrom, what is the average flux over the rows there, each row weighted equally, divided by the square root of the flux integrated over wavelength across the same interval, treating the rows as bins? 1.10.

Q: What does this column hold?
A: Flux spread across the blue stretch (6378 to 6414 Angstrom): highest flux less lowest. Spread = 2.04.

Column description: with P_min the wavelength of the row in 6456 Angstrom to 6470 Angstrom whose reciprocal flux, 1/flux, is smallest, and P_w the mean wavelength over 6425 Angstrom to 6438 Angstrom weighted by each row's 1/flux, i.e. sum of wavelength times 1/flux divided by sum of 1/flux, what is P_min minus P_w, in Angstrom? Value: 28.7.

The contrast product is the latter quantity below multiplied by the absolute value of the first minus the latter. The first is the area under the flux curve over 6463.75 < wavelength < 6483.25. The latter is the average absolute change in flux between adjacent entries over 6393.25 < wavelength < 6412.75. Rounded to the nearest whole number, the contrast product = 133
